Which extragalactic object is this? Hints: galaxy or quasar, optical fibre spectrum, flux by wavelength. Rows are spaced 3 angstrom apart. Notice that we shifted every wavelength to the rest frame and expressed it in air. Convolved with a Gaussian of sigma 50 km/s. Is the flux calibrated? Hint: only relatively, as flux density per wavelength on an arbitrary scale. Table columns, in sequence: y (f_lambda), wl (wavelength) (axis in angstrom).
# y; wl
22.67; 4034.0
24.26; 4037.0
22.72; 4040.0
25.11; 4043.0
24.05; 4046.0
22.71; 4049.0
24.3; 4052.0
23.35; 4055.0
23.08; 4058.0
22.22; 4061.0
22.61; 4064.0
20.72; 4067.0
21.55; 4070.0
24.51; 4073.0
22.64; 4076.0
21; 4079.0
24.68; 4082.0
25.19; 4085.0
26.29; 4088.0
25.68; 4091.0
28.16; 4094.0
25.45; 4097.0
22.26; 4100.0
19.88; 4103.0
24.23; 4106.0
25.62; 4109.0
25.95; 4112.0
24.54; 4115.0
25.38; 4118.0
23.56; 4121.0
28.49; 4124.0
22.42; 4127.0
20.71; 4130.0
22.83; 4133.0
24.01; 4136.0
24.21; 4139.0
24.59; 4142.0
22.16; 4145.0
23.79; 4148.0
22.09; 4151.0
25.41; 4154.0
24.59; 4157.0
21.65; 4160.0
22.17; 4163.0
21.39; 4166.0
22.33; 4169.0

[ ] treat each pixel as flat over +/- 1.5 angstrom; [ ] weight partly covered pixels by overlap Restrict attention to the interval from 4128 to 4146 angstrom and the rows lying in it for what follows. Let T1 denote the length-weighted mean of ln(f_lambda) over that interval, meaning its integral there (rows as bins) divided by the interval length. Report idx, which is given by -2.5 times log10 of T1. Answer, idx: -1.24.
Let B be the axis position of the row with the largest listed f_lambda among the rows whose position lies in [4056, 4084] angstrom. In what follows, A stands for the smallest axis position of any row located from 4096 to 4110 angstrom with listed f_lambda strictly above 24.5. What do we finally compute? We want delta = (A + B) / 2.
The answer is 4089.5 angstrom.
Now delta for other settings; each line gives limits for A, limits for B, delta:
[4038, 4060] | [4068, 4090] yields 4065.5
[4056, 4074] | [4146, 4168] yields 4113.5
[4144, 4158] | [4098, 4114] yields 4133.0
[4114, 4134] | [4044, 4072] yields 4083.5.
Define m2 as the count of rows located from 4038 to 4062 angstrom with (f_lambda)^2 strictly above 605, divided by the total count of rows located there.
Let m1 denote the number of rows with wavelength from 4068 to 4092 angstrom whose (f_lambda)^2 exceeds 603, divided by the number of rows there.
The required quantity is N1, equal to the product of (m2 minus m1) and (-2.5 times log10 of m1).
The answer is -0.3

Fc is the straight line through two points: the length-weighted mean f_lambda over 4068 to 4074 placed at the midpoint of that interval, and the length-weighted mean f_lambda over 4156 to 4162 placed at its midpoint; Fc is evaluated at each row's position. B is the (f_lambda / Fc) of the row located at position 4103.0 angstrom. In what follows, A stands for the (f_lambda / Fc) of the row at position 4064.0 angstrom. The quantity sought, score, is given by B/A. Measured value 0.88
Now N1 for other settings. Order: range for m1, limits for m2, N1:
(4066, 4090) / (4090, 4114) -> 0.3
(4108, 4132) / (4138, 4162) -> -0.3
